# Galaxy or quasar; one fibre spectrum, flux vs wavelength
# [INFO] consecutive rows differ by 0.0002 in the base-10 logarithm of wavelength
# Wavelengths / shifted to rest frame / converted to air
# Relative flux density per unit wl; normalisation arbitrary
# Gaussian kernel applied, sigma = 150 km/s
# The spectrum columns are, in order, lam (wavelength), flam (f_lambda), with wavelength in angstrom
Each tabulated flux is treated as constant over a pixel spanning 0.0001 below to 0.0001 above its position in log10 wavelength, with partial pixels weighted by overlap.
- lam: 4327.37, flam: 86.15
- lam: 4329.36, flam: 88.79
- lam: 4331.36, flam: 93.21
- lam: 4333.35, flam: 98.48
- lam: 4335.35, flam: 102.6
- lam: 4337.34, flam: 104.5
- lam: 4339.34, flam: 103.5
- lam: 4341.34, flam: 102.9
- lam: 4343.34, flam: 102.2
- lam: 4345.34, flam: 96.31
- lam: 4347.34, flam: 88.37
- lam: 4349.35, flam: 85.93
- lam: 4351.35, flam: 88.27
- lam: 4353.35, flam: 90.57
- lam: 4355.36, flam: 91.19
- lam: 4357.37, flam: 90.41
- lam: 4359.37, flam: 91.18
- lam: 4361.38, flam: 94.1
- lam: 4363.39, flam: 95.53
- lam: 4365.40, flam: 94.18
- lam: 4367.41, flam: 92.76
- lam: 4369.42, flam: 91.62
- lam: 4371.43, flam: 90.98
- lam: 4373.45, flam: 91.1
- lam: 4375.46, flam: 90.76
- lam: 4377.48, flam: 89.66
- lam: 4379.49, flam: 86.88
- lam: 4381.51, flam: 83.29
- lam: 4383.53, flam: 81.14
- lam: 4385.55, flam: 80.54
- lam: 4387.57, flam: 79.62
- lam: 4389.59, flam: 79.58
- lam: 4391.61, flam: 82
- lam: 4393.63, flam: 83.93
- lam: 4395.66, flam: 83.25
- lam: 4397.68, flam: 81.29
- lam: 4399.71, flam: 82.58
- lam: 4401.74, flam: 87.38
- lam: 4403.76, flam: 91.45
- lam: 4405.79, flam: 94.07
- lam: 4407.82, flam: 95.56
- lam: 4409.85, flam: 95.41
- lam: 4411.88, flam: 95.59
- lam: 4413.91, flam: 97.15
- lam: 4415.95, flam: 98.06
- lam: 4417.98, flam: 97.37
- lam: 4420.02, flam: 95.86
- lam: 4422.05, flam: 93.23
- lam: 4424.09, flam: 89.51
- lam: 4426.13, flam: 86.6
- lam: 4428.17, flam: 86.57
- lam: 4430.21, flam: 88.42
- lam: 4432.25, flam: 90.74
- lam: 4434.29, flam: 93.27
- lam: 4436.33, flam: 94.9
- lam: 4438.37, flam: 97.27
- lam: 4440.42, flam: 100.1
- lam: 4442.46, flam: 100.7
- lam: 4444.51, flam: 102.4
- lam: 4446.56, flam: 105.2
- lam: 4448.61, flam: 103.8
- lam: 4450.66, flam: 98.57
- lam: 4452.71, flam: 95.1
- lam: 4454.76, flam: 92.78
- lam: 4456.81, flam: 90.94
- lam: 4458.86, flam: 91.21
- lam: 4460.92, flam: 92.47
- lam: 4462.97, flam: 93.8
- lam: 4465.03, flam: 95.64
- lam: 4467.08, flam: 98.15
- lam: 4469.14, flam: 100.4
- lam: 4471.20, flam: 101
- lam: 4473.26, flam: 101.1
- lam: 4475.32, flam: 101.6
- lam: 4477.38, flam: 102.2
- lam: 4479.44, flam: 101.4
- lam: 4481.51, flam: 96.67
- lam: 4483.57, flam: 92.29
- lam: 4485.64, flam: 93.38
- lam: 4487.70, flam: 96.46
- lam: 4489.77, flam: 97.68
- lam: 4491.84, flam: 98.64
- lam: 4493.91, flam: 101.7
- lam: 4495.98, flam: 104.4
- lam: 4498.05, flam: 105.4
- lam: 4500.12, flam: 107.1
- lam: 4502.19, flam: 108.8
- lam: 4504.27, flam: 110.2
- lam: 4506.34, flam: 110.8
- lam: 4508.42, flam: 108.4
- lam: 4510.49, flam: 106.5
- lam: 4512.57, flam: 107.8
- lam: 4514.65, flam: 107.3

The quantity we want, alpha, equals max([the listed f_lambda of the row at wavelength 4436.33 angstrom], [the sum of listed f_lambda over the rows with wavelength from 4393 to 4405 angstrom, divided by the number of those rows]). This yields 94.9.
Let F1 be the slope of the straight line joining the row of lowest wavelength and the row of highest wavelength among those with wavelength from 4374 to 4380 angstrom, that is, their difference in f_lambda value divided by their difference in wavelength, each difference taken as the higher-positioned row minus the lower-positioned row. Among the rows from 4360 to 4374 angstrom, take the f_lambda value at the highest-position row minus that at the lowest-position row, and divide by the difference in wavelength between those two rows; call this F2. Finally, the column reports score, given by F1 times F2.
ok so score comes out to 0.24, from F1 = -1.0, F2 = -0.2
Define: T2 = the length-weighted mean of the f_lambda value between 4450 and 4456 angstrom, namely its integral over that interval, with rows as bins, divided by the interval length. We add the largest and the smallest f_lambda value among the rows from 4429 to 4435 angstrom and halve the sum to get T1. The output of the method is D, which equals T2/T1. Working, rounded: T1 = 90.8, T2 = 95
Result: 1.05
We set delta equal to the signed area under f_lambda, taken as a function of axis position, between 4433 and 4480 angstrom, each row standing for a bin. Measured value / 4603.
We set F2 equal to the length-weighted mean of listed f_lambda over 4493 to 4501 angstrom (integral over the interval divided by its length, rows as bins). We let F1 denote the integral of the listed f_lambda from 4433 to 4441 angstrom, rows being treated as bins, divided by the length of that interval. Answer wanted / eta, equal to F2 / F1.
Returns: 1.09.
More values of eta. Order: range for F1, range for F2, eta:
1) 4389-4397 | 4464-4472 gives 1.20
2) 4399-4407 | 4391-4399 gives 0.93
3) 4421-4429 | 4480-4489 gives 1.07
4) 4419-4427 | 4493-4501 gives 1.15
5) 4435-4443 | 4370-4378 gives 0.93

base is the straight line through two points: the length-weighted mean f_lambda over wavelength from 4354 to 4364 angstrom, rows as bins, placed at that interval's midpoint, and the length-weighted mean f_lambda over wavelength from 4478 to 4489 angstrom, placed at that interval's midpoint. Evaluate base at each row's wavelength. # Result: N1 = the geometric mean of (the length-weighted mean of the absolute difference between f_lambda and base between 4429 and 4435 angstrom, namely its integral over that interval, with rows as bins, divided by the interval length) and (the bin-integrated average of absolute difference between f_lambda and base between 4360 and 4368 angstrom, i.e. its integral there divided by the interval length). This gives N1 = 2.7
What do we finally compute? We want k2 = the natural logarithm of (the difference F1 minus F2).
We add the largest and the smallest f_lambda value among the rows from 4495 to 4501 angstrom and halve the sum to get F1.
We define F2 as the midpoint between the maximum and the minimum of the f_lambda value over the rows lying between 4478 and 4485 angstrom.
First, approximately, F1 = 106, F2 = 97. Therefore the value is 2.19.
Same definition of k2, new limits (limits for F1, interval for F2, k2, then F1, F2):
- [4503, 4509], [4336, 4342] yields 1.77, 110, 104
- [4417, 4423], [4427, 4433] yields 1.89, 95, 89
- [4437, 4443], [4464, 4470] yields -0.04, 99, 98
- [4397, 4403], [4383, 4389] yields 1.37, 84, 80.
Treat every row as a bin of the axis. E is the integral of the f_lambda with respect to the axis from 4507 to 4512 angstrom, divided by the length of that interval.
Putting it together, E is 108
